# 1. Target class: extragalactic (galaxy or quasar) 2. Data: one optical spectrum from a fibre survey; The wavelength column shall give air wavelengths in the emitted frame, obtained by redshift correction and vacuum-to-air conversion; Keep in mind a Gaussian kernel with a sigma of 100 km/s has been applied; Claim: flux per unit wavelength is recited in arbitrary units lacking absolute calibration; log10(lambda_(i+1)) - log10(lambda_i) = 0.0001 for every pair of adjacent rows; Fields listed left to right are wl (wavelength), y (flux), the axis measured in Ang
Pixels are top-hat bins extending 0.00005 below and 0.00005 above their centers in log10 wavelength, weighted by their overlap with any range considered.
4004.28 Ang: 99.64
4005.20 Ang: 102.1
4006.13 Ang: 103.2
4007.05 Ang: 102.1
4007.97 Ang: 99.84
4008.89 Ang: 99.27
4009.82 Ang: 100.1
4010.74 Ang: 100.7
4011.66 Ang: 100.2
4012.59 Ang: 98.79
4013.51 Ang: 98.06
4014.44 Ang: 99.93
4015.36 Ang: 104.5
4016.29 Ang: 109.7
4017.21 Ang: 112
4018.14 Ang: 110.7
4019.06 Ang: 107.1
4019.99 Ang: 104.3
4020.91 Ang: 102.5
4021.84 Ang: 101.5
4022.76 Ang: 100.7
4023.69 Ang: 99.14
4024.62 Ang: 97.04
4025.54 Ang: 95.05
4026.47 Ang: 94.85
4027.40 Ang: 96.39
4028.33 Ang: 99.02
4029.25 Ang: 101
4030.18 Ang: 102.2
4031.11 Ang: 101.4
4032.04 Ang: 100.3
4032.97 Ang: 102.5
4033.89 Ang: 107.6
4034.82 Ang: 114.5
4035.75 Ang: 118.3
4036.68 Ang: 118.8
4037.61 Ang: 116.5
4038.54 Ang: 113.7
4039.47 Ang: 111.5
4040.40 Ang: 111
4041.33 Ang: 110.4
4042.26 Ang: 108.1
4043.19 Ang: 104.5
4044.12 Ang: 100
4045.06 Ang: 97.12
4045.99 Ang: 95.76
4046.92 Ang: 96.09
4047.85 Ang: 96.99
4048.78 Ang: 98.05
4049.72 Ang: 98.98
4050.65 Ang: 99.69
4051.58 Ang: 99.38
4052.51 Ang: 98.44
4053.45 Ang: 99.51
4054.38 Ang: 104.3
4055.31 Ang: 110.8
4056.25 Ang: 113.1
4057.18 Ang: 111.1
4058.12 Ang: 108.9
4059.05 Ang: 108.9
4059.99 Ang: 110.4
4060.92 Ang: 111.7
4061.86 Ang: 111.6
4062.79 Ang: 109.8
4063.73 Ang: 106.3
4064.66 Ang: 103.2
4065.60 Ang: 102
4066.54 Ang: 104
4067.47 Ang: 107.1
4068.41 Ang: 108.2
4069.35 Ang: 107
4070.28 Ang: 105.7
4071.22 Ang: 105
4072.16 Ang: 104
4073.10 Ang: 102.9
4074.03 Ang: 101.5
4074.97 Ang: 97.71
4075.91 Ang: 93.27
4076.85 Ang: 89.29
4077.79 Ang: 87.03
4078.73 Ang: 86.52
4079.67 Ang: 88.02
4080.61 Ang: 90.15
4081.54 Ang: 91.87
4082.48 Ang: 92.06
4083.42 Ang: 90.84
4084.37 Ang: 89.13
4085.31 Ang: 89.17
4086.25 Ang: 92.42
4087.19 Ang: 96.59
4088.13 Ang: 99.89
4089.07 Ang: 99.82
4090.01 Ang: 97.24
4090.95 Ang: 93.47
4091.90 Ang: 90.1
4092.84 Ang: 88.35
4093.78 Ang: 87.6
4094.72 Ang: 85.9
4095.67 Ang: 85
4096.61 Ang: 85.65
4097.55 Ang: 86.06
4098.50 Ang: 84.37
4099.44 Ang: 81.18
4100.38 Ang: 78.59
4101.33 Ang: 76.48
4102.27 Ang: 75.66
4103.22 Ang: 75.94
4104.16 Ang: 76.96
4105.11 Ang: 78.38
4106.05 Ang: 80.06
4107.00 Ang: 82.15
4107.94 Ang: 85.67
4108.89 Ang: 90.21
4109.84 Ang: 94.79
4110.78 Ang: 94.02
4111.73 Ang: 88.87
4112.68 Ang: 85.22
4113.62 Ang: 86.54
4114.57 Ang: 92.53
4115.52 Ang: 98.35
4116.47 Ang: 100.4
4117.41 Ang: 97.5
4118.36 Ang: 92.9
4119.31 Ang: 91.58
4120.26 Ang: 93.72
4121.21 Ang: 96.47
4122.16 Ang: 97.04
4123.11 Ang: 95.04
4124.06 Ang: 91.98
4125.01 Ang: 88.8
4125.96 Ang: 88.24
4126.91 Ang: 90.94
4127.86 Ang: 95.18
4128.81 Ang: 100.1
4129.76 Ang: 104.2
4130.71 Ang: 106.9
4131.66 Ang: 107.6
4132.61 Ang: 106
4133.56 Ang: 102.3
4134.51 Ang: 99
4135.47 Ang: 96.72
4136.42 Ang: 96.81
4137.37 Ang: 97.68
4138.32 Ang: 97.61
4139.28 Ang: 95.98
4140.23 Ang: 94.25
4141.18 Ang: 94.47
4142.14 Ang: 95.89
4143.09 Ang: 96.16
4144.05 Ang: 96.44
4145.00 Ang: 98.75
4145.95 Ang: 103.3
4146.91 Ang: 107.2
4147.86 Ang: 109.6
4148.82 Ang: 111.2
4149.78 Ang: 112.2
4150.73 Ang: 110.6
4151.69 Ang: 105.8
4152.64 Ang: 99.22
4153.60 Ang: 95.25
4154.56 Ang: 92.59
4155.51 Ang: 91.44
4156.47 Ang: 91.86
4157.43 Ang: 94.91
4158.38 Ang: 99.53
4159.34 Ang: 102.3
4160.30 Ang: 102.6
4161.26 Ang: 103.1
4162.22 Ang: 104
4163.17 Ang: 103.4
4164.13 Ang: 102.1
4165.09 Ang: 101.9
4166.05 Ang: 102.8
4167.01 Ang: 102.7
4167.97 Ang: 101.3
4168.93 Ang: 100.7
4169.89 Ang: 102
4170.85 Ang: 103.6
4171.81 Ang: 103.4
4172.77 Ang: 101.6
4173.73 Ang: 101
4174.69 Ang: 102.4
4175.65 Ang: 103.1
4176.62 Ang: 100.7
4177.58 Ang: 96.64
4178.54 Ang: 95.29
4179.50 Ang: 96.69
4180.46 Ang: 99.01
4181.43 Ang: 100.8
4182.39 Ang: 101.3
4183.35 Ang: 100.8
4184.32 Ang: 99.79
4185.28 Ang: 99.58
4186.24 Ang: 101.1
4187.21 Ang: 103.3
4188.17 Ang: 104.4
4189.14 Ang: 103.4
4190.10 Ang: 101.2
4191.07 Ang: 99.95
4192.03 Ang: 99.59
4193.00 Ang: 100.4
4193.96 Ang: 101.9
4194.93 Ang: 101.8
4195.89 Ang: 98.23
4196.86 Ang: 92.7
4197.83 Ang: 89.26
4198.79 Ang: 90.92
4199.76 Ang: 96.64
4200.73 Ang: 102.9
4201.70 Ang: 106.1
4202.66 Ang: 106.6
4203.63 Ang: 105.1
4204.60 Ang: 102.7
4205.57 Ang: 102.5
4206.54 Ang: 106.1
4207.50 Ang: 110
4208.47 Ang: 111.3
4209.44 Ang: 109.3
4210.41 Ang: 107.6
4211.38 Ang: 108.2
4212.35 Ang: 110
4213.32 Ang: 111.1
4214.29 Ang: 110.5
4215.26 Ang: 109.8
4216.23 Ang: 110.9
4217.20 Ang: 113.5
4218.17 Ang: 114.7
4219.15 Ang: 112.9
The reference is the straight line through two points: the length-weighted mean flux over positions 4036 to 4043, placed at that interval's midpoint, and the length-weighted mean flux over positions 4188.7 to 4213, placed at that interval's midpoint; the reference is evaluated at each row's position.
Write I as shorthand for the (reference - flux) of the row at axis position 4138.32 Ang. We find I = 8.9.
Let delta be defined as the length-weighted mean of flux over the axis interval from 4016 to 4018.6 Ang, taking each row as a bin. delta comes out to 111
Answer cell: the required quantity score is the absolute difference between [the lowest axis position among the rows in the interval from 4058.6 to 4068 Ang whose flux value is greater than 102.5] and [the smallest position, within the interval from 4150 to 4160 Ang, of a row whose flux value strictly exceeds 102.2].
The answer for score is 91.7 Ang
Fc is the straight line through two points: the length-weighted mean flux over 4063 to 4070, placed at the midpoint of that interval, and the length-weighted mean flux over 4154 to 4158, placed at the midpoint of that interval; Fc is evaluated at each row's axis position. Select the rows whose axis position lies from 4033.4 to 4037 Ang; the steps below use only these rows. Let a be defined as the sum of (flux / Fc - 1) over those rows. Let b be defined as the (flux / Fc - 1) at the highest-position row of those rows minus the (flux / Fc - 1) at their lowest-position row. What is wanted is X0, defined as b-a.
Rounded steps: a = 0.2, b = 0.106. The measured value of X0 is -0.1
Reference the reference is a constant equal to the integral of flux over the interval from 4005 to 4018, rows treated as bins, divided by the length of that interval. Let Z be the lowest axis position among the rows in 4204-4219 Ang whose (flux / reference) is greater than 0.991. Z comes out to 4204.60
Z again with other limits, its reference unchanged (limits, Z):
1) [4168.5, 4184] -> 4169.89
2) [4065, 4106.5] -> 4065.60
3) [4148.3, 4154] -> 4148.82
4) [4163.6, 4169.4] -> 4164.13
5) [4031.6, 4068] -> 4032.97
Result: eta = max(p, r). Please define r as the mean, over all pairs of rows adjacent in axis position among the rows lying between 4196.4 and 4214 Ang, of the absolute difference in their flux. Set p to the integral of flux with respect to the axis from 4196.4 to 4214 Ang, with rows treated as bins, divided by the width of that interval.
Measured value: 104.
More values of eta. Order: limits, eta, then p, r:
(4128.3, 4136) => 103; 103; 2.6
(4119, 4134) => 97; 97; 2.6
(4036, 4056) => 104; 104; 2.0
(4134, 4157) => 100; 100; 2.0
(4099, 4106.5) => 78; 78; 1.4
